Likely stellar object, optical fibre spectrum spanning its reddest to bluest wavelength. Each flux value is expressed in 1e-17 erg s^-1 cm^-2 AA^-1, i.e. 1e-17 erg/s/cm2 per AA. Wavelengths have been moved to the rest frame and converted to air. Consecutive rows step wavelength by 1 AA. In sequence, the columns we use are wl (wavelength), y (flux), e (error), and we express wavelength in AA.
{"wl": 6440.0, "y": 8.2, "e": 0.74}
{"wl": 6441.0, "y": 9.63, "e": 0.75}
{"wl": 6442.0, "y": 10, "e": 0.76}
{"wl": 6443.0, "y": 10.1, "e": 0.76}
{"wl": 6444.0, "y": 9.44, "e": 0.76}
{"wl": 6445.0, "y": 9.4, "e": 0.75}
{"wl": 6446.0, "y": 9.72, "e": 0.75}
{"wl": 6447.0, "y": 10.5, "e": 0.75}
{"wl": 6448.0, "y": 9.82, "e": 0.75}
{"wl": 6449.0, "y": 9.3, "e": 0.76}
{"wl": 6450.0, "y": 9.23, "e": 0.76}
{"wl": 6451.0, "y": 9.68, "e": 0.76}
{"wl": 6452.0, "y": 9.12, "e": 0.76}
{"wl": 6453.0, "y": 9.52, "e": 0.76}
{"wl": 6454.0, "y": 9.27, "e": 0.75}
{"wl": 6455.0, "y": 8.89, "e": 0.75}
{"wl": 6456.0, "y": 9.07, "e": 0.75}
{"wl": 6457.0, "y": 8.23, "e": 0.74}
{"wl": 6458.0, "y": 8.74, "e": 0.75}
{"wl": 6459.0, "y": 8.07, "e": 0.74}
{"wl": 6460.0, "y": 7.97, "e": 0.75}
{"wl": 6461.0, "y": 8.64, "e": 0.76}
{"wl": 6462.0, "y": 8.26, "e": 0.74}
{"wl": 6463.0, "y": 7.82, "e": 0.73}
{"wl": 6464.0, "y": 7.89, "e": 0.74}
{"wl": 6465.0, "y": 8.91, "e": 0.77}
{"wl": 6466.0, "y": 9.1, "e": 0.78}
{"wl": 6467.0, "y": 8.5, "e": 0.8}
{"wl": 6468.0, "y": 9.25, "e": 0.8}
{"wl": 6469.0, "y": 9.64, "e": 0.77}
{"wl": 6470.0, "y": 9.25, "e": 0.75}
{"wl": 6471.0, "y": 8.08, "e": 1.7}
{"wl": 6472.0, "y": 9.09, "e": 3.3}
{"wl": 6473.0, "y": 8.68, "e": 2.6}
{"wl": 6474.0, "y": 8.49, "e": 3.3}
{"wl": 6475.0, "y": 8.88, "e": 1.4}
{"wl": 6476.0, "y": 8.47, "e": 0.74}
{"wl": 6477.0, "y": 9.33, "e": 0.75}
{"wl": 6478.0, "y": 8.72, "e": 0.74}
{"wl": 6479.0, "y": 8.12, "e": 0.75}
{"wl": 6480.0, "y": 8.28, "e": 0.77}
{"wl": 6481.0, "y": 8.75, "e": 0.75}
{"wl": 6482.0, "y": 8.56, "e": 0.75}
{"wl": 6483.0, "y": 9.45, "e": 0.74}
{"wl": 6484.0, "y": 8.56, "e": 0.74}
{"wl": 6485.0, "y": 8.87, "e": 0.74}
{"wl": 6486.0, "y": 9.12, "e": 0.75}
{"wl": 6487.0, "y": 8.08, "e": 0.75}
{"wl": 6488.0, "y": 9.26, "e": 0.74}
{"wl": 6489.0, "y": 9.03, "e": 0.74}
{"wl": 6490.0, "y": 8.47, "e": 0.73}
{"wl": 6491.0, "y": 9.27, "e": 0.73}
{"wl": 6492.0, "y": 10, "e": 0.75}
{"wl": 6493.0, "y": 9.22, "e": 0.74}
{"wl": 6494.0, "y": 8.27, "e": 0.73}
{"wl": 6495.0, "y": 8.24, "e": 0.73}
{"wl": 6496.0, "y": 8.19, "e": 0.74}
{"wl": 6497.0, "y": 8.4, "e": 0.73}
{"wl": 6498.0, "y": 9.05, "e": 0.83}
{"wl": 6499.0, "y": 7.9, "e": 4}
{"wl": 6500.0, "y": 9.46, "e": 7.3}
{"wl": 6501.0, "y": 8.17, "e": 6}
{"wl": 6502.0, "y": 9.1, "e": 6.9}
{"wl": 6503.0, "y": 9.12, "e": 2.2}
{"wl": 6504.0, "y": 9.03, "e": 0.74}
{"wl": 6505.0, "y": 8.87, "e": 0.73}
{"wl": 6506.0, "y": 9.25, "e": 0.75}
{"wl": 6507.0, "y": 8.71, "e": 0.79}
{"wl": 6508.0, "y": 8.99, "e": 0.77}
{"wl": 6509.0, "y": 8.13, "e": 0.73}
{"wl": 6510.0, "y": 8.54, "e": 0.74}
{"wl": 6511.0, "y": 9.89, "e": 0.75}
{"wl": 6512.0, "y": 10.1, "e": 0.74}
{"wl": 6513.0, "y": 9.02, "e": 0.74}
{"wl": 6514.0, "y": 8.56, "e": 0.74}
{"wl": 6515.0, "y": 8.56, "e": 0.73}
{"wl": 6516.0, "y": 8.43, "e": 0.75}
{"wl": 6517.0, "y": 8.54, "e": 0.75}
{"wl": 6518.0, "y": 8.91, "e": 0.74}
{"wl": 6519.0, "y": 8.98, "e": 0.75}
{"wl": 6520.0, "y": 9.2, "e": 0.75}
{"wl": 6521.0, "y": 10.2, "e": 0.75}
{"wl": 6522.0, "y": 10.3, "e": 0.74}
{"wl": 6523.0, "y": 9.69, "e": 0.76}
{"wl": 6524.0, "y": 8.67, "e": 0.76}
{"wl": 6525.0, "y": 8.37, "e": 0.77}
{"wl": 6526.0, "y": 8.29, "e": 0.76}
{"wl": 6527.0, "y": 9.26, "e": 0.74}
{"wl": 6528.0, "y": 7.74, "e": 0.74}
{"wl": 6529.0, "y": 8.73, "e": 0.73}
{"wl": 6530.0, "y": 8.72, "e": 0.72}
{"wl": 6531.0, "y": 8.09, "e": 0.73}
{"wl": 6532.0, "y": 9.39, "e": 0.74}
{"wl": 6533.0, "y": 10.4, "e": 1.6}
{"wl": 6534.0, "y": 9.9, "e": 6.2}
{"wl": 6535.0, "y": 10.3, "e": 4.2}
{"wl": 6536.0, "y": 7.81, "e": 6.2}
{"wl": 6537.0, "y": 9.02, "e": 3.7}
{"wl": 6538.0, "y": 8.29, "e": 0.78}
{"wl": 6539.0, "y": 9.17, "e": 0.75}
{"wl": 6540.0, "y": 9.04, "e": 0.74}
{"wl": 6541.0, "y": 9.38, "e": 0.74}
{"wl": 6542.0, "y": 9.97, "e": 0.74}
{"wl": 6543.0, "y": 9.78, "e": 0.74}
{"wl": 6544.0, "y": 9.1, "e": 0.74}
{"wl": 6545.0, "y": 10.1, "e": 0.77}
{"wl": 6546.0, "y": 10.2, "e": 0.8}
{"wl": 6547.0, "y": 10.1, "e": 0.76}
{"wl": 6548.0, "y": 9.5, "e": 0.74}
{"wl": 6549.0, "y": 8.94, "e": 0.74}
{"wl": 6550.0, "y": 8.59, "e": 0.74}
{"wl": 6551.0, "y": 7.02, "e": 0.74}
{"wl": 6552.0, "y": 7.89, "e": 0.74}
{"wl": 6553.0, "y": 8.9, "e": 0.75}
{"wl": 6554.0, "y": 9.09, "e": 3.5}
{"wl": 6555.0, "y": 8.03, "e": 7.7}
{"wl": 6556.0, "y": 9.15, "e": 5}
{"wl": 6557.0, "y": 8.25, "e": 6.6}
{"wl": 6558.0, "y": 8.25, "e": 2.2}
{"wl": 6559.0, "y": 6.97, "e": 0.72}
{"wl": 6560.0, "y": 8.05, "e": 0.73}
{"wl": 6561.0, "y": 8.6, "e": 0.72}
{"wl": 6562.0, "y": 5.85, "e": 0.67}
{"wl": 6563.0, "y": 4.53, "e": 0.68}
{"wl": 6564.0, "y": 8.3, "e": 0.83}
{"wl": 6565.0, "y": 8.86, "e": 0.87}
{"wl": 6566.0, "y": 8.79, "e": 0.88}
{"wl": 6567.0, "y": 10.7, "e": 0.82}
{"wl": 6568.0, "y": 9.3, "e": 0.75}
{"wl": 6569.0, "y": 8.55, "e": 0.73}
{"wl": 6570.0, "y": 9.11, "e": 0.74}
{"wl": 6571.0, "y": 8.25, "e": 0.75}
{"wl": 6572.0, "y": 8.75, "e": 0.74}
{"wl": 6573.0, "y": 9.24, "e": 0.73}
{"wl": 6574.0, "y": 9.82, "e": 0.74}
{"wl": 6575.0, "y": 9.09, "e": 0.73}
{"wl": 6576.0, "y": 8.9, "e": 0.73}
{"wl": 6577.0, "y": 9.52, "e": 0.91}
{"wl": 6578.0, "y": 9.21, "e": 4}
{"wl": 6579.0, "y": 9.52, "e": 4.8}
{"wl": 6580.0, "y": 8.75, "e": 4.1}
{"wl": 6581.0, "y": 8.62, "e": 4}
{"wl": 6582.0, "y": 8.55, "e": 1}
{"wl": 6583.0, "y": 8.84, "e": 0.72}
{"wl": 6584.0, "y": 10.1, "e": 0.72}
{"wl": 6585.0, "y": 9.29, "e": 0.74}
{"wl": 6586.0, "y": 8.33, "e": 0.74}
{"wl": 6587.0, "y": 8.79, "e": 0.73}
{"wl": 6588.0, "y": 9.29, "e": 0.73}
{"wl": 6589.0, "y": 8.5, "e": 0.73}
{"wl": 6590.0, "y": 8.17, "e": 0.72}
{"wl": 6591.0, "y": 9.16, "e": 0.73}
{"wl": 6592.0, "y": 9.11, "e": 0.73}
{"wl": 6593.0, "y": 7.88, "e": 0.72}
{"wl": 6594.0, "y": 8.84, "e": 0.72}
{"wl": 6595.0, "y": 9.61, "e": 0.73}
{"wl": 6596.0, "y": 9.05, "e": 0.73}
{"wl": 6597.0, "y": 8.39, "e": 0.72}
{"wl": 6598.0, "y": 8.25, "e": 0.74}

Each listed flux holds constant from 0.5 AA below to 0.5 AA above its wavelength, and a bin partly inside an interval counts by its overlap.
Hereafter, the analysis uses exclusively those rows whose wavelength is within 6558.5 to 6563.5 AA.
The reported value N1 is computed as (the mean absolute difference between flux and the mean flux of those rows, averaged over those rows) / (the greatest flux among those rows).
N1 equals 0.150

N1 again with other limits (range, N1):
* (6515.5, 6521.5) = 0.043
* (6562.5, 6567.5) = 0.139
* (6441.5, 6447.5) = 0.032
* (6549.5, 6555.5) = 0.067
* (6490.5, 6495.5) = 0.060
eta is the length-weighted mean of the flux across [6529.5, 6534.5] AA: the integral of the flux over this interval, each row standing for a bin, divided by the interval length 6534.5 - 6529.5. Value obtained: 9.30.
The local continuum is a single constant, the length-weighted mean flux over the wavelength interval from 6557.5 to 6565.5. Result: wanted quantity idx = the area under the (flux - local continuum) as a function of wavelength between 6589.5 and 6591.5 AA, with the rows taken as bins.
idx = 2.5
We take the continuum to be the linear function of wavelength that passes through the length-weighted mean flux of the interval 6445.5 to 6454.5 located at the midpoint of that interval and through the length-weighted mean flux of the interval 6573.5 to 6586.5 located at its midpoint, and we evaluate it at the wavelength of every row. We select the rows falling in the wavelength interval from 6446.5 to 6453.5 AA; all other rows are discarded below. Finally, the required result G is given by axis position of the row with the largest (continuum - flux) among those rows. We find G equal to 6452.0 AA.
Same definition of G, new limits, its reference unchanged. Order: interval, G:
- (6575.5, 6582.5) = 6582.0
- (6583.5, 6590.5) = 6590.0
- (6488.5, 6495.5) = 6495.0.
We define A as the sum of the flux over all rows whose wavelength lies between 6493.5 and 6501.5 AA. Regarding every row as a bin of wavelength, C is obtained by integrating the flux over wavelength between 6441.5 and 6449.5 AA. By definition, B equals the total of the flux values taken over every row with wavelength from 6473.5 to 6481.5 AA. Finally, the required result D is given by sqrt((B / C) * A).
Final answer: 7.7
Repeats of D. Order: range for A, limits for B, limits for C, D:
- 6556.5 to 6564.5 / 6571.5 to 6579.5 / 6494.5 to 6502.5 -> 8.0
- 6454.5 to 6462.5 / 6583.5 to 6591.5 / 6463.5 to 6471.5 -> 8.3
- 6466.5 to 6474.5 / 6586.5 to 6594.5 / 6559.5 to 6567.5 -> 8.8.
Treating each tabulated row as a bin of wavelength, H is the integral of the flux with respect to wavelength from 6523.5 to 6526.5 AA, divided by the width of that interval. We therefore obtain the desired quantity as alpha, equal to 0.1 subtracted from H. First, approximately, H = 8.4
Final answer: 8.3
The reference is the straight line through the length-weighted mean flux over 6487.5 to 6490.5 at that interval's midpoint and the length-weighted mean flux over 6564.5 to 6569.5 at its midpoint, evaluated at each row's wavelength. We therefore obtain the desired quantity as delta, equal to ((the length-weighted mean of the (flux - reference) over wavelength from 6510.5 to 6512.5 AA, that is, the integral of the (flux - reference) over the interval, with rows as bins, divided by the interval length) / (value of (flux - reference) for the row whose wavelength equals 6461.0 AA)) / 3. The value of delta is -1.98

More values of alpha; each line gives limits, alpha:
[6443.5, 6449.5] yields 9.6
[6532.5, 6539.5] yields 9.2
